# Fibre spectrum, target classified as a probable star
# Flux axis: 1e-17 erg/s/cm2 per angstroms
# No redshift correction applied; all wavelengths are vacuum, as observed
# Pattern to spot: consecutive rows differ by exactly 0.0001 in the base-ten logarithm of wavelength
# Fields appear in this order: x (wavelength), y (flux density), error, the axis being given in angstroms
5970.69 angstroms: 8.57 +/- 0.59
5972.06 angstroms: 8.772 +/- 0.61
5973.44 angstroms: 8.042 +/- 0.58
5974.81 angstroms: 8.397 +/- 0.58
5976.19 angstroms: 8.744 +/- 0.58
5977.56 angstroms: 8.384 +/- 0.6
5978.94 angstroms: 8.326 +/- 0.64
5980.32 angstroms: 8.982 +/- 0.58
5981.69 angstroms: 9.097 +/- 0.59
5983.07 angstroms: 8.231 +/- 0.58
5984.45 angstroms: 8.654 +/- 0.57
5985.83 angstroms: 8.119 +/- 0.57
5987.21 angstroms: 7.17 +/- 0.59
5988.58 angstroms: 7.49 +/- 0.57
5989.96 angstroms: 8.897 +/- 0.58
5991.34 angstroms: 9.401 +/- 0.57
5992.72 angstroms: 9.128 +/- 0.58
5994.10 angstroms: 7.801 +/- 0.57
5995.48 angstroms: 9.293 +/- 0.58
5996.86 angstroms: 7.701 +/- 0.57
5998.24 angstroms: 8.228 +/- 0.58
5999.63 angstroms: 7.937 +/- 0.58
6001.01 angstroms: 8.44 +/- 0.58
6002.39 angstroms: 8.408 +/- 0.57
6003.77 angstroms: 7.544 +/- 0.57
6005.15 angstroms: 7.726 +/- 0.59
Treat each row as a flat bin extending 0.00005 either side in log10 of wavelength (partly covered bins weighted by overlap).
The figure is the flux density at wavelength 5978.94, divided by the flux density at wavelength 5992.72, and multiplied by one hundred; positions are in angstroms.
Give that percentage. 91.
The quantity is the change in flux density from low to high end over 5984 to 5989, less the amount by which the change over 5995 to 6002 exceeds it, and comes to -1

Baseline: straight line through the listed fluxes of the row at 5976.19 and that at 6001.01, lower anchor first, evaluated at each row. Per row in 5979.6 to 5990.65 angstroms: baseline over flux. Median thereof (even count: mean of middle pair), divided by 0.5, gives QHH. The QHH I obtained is 2.051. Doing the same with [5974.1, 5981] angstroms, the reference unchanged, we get 2.082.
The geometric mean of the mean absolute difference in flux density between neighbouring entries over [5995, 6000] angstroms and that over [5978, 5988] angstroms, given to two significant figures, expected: 0.69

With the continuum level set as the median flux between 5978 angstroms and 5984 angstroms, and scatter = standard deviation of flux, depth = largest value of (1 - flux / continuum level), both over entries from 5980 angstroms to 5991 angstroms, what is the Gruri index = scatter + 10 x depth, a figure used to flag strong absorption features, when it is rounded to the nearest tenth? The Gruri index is 2.4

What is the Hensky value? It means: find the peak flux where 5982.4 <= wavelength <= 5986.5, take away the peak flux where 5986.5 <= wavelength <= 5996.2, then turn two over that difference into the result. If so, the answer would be -3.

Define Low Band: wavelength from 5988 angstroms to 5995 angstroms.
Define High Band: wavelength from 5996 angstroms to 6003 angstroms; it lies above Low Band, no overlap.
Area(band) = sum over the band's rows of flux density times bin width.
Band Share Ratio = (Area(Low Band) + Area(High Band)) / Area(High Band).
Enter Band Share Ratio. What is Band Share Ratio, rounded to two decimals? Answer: 2.05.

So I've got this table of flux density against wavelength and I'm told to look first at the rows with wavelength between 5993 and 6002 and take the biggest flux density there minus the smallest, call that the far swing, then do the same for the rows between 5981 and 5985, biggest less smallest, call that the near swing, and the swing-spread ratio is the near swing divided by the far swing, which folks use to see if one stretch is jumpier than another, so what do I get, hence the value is 0.5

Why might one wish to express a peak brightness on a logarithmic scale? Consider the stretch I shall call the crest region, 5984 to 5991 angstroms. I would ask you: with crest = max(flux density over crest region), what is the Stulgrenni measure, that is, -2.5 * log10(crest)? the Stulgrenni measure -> -2.37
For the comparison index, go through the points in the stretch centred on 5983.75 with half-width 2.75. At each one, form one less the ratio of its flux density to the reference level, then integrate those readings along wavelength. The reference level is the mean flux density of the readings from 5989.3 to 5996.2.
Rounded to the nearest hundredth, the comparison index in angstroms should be 0.23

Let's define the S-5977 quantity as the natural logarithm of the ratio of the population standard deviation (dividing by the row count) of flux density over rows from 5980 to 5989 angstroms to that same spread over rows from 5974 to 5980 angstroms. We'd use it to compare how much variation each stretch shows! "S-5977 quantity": 1.4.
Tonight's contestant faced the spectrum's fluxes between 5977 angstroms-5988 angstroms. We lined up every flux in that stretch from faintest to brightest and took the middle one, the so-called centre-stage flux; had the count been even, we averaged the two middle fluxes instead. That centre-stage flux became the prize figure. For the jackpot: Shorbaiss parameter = 8.4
